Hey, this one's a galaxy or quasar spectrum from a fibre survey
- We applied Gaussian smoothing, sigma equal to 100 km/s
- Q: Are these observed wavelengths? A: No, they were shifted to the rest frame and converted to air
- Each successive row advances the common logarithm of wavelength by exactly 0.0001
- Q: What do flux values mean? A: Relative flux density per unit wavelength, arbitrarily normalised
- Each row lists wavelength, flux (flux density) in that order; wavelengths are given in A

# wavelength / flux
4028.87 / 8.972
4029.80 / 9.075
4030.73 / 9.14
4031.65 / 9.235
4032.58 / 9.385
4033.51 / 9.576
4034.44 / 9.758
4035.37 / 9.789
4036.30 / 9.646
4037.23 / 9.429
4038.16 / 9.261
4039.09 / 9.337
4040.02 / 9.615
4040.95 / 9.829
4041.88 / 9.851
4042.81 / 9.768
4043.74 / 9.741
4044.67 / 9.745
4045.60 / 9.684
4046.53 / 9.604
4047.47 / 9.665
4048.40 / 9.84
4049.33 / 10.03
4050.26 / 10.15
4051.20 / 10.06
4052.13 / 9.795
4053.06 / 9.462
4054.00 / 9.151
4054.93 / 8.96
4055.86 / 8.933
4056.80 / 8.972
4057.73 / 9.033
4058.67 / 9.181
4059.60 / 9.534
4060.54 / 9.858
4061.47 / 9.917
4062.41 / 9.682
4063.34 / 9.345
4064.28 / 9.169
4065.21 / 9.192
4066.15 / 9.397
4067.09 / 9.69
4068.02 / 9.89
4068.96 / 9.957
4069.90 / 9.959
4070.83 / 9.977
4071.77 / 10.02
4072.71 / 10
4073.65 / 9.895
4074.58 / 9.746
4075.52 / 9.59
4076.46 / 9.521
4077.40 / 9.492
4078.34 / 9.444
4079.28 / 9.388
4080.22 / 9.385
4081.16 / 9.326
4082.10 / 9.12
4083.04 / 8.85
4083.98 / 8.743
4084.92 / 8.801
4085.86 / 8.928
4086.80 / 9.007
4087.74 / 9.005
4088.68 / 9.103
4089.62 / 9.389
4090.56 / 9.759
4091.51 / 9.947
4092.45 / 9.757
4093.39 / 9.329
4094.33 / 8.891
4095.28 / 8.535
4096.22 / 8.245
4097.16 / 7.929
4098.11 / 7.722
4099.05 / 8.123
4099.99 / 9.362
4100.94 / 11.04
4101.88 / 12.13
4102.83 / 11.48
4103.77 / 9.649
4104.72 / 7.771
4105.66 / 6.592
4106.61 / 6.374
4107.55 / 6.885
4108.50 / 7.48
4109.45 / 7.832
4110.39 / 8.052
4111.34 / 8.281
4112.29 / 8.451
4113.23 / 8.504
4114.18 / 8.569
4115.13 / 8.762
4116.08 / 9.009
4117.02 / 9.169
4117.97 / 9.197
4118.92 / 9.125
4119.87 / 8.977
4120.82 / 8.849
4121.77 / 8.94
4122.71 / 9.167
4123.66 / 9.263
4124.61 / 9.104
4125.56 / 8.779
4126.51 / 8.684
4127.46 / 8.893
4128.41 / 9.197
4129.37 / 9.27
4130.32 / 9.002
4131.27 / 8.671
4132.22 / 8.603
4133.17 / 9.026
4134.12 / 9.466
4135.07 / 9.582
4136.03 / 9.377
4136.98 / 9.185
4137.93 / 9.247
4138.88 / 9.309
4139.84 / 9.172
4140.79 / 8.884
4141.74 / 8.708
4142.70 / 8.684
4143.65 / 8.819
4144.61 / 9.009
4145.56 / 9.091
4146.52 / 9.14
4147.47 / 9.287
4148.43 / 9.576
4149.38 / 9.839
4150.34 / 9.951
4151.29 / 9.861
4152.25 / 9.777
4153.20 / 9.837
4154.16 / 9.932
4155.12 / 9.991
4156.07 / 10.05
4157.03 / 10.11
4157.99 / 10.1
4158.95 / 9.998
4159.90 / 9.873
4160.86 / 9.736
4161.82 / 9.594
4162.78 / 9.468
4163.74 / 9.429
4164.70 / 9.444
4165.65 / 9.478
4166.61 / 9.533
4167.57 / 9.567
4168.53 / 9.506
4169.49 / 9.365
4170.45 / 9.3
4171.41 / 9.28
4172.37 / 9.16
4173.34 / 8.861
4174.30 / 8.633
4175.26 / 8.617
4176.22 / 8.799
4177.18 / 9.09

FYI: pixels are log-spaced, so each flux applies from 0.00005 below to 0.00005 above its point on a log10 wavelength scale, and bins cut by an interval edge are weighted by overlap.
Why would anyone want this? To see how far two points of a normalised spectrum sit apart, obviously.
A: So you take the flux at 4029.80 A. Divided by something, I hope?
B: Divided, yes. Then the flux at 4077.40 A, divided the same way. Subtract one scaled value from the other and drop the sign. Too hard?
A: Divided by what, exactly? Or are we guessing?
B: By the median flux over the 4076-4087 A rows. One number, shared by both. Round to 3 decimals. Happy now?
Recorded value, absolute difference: 0.045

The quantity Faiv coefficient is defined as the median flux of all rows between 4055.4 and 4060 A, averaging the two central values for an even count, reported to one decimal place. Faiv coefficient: 9.0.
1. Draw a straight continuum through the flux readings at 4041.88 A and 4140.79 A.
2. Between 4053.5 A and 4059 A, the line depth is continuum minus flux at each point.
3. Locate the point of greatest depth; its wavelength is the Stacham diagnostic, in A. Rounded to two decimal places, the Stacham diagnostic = 4055.86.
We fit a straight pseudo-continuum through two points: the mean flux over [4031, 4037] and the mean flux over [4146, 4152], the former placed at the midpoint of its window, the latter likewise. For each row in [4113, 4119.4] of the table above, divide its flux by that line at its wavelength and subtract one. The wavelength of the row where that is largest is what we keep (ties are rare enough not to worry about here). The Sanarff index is 4117.97 A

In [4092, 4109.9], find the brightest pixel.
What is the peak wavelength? 4101.88 A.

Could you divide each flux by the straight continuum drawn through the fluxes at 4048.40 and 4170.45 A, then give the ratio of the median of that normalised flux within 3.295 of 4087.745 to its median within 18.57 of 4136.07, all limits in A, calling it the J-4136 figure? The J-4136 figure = 0.964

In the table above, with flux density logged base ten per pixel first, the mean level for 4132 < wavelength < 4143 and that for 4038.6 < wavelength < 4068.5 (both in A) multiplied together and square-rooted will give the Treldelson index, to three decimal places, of 0.970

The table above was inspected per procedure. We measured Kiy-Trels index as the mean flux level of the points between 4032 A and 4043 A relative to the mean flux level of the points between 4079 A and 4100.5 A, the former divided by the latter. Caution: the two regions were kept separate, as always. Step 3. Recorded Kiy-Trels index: 1.07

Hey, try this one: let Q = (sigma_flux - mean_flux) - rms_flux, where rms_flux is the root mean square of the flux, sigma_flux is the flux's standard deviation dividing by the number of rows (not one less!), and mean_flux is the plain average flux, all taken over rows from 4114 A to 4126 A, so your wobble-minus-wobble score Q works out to -17.8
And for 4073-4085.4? -18.3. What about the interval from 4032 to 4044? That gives -19.0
